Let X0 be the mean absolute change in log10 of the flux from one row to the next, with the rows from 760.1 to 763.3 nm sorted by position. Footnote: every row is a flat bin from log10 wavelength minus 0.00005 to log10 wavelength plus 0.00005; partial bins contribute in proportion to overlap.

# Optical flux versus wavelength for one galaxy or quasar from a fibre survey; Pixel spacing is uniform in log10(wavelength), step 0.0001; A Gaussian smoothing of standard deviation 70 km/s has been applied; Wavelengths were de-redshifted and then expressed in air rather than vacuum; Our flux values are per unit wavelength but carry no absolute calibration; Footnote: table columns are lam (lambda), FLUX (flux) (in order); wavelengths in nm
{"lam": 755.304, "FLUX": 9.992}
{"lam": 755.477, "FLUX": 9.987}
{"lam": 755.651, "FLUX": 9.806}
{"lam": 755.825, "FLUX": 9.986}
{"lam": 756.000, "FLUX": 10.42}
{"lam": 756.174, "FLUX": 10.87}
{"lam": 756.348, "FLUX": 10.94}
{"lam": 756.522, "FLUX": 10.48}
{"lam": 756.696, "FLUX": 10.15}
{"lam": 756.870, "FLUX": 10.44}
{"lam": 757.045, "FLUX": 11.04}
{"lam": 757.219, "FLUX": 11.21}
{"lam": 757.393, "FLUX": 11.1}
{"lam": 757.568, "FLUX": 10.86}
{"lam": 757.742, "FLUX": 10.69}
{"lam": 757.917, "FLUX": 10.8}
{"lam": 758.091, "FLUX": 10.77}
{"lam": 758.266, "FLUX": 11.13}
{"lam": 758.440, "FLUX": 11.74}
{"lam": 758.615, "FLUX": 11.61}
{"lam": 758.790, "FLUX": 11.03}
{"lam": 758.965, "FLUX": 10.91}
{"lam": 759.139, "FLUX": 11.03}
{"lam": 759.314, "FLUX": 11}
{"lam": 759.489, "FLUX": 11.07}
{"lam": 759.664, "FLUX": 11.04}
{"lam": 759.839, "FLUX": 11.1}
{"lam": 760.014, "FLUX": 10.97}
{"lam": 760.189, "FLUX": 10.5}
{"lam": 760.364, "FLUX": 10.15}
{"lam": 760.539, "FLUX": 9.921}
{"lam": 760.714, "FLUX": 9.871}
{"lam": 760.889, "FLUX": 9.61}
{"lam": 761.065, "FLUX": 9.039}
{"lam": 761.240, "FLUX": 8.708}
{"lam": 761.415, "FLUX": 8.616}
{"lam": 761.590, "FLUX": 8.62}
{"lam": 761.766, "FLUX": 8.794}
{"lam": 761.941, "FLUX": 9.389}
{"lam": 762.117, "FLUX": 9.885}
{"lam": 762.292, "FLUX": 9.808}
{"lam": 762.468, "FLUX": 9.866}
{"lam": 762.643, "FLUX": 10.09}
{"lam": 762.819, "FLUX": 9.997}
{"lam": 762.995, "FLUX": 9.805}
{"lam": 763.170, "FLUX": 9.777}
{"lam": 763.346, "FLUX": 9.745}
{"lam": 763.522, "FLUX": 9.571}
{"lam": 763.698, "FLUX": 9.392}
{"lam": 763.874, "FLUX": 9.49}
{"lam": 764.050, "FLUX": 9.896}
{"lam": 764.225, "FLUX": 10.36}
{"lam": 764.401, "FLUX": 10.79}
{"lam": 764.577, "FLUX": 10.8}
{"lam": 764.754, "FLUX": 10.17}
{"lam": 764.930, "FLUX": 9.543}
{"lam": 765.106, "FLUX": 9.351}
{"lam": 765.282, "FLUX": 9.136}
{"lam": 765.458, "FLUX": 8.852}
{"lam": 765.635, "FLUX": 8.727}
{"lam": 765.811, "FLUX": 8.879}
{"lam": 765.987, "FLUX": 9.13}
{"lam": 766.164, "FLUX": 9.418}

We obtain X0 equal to 0.0103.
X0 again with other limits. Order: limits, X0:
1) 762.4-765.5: 0.0111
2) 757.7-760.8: 0.0081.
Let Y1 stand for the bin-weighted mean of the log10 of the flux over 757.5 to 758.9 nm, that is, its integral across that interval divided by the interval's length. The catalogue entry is 1.044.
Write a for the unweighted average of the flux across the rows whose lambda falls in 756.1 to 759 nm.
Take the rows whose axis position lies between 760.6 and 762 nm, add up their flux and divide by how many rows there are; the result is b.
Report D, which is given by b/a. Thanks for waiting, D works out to 0.83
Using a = 10.9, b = 9.1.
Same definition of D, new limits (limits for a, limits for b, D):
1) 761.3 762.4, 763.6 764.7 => 1.10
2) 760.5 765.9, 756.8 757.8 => 1.14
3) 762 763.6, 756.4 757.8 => 1.09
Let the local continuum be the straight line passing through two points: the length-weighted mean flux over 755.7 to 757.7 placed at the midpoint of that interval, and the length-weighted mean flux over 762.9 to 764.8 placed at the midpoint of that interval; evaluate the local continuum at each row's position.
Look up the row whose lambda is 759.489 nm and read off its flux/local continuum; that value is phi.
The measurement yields 1.06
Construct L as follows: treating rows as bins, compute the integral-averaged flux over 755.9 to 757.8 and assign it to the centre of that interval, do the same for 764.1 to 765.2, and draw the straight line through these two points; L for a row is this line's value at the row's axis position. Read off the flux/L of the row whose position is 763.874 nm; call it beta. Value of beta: 0.93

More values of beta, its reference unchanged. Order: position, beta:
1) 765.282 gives 0.90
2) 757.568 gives 1.02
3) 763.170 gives 0.95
